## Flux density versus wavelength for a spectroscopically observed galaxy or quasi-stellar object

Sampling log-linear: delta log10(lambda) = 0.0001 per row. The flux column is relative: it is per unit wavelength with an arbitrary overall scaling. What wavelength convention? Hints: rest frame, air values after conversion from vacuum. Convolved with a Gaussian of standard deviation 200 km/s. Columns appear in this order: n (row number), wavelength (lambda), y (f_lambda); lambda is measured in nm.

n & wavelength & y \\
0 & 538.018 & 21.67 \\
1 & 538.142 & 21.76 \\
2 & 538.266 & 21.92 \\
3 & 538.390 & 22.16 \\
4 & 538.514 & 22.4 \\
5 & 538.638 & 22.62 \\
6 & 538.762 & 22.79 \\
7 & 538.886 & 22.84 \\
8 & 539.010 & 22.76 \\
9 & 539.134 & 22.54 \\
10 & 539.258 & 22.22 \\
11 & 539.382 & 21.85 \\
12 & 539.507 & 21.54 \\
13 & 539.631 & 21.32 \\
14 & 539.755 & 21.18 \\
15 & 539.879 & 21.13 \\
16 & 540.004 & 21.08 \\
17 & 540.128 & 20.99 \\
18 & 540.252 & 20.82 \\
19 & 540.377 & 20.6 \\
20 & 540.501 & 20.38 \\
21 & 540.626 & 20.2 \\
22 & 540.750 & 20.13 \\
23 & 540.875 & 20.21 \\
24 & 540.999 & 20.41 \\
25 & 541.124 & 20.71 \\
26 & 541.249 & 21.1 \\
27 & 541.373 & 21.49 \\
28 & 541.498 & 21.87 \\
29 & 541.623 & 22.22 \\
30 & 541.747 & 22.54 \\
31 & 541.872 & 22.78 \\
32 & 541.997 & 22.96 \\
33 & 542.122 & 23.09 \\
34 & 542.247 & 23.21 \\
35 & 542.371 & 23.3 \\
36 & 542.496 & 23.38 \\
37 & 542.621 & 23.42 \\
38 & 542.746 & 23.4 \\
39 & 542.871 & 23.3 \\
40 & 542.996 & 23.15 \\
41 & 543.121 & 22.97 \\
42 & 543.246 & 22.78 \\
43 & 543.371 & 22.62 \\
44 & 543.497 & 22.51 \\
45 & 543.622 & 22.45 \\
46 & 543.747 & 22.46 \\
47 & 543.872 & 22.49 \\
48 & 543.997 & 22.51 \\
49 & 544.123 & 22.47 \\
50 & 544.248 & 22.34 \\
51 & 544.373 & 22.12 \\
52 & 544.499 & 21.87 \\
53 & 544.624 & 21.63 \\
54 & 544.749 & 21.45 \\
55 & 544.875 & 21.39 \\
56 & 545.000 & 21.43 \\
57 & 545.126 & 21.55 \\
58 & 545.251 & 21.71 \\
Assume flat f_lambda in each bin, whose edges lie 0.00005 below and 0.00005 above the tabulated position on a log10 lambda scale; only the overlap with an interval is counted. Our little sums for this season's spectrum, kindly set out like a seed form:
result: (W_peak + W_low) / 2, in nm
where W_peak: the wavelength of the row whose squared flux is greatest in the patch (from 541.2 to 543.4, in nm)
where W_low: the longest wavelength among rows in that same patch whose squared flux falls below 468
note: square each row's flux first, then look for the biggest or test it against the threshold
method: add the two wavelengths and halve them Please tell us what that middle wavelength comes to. 542.00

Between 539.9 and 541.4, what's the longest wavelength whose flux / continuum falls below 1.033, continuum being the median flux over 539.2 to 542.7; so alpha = 541.373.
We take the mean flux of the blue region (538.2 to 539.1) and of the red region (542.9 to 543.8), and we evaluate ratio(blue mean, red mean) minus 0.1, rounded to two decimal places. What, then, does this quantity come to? 0.89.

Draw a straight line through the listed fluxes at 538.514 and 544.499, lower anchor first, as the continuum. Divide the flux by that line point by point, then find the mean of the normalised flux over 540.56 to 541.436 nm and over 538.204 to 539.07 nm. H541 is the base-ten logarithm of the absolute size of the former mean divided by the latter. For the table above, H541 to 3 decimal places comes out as -0.034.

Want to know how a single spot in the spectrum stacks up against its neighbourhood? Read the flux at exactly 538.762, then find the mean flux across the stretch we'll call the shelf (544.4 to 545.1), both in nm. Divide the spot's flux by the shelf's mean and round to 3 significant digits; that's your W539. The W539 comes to 1.06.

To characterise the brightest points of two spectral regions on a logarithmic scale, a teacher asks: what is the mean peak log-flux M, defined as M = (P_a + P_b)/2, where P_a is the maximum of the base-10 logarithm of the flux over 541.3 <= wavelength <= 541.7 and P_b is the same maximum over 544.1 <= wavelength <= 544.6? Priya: 1.35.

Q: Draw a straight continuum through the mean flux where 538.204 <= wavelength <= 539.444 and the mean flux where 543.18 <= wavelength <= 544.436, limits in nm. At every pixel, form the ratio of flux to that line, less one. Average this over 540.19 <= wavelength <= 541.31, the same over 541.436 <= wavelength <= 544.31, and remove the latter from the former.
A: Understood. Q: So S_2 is -0.101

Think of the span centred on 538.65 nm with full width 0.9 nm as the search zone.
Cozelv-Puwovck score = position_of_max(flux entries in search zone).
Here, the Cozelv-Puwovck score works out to 538.886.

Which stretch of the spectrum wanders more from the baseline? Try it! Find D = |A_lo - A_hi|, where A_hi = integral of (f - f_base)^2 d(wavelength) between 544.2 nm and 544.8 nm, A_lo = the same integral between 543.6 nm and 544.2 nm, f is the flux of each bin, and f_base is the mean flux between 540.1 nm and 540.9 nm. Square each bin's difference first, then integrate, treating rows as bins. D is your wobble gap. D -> 1.2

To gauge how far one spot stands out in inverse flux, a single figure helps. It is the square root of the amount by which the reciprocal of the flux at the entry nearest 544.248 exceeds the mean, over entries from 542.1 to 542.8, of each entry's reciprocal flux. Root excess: 0.043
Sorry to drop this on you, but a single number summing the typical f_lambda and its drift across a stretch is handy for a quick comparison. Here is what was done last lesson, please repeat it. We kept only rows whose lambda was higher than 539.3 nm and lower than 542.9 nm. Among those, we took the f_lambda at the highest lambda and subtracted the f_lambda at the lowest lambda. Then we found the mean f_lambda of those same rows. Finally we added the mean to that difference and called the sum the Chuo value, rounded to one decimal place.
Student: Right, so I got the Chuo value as 23.2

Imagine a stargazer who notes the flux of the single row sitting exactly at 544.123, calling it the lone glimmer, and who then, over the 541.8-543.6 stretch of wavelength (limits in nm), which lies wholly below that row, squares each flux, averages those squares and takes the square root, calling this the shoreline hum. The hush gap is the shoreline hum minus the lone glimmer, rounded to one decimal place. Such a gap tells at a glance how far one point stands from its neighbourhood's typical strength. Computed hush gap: 0.6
